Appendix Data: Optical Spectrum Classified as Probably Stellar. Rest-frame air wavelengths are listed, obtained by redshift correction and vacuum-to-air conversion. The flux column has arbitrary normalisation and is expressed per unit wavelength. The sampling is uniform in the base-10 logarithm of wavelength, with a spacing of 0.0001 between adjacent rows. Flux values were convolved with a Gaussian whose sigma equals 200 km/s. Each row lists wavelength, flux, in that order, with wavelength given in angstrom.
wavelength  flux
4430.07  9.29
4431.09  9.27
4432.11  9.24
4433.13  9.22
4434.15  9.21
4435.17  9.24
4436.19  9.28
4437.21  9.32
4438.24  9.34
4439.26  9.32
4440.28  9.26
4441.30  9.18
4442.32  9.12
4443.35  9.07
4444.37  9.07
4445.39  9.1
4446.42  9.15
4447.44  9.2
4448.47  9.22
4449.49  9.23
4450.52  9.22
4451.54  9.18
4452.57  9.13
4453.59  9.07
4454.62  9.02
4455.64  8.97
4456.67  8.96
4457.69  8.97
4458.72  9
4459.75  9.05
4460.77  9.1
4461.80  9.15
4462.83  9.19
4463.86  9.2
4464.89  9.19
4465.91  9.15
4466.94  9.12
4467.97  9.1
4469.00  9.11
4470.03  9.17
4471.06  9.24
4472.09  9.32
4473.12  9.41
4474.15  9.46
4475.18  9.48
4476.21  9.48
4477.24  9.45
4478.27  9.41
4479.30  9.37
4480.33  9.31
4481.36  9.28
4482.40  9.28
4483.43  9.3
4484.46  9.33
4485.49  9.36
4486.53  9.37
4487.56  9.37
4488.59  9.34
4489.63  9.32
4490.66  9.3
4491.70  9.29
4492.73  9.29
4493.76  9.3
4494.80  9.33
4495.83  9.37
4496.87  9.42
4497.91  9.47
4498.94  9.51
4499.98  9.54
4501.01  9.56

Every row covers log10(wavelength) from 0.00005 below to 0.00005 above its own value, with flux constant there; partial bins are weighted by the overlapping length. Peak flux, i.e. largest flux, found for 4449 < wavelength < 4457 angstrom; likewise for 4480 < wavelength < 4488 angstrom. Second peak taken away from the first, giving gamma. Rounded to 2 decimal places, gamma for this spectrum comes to -0.14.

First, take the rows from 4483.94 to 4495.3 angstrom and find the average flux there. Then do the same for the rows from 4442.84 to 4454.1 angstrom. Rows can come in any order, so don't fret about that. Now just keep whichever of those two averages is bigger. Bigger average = 9.33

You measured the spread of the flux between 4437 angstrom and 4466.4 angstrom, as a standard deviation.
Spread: 0.10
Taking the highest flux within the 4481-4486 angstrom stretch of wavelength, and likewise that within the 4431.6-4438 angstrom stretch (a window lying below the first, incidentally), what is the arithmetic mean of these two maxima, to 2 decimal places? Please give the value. 9.34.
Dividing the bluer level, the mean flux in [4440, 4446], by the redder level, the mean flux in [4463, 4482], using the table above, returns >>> 0.983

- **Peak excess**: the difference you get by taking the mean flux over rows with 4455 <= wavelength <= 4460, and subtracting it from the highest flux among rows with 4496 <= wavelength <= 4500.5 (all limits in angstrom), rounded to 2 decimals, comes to 0.55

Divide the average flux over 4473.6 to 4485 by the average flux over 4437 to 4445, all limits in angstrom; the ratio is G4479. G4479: 1.02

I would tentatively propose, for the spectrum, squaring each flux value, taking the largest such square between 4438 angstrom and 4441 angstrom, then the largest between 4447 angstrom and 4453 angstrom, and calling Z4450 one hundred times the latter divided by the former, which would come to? 98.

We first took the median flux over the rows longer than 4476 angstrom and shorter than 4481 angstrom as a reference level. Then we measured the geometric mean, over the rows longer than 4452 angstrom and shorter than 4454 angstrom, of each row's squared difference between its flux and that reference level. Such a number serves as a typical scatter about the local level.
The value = 0.10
